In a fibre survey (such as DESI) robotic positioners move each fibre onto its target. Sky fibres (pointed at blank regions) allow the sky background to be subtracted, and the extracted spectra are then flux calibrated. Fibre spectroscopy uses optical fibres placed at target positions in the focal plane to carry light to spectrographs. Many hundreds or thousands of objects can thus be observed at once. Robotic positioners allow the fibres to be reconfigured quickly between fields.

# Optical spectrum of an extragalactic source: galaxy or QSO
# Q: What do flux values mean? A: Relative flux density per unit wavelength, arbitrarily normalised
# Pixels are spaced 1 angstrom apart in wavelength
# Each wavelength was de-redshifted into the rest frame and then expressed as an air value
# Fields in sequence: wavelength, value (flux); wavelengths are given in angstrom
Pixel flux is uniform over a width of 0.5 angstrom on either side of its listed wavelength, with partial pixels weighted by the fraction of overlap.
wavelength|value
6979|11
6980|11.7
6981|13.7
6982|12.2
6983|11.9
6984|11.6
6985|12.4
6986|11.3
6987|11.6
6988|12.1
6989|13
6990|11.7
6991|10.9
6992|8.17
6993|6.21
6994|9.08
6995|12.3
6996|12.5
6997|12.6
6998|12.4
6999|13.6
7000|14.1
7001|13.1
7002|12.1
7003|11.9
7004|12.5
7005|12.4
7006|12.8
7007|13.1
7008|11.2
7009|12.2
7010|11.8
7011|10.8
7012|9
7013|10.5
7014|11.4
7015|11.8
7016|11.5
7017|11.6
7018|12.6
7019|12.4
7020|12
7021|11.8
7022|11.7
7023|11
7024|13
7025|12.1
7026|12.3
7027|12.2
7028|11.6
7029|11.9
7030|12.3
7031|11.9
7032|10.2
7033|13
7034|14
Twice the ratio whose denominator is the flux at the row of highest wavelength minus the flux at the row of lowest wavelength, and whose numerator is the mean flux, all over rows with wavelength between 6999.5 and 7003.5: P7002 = -12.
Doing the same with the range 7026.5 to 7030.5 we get 240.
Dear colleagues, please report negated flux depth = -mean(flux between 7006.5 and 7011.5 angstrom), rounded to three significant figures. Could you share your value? -11.8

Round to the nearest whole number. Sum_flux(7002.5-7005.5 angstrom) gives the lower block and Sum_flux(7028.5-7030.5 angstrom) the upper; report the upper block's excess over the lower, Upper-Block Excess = -13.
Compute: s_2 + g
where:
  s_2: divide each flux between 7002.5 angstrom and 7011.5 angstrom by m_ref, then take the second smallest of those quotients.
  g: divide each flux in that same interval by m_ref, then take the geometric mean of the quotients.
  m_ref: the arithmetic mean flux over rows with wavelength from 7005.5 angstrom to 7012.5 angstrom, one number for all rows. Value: 2.01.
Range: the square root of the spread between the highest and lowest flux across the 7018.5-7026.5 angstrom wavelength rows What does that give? 1.41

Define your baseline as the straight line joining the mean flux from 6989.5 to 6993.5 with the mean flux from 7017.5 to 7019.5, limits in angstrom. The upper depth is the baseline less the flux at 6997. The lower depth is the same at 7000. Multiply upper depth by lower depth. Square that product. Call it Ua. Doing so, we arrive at 106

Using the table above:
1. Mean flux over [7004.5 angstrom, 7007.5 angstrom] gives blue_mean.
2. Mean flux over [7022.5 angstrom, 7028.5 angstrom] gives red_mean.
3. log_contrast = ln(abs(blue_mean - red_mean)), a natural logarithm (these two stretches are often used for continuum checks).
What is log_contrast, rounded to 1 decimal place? -0.3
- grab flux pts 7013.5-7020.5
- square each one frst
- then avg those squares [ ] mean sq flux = 141.8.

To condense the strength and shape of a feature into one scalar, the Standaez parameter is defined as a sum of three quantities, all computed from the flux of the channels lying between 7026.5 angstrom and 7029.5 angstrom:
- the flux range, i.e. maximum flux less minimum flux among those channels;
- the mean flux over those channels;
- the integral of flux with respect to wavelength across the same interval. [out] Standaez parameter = 48.2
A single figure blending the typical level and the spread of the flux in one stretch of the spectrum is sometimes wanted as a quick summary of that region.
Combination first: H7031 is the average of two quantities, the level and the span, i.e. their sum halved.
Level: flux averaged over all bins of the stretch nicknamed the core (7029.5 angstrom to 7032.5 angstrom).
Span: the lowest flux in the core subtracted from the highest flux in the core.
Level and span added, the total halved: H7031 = 6.78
